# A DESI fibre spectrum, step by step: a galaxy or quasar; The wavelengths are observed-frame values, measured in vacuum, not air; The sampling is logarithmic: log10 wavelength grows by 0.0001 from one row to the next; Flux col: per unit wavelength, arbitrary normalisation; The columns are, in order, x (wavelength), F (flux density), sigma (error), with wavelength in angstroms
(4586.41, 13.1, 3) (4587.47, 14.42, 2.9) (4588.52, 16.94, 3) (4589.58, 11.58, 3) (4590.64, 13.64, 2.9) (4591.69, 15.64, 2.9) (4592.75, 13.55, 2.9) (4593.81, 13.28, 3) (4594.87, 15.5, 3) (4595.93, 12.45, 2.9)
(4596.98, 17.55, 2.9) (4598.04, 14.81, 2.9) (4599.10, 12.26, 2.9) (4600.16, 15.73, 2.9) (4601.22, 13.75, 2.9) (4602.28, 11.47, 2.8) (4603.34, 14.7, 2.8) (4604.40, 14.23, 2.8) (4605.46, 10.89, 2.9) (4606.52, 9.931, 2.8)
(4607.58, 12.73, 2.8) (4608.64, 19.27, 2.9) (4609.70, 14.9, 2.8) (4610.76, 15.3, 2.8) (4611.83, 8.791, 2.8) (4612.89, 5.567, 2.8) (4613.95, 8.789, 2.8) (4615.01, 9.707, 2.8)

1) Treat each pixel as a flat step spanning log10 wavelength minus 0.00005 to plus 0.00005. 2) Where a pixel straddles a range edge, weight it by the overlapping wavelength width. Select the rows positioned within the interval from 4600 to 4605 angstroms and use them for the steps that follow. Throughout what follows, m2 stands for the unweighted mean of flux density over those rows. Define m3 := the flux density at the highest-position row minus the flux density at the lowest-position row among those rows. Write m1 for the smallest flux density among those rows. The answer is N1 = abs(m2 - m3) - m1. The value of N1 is 4.0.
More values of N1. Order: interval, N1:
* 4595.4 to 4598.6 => 0.1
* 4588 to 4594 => 6.2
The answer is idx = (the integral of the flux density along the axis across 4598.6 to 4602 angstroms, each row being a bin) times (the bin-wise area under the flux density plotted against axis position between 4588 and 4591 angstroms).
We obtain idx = 1967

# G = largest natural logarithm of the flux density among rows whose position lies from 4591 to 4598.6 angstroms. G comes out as 2.87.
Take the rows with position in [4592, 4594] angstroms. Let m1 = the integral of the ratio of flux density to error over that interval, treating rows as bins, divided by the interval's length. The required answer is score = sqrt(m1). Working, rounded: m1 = 4.7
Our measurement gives 2.16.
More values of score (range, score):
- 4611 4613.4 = 1.71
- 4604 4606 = 2.09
